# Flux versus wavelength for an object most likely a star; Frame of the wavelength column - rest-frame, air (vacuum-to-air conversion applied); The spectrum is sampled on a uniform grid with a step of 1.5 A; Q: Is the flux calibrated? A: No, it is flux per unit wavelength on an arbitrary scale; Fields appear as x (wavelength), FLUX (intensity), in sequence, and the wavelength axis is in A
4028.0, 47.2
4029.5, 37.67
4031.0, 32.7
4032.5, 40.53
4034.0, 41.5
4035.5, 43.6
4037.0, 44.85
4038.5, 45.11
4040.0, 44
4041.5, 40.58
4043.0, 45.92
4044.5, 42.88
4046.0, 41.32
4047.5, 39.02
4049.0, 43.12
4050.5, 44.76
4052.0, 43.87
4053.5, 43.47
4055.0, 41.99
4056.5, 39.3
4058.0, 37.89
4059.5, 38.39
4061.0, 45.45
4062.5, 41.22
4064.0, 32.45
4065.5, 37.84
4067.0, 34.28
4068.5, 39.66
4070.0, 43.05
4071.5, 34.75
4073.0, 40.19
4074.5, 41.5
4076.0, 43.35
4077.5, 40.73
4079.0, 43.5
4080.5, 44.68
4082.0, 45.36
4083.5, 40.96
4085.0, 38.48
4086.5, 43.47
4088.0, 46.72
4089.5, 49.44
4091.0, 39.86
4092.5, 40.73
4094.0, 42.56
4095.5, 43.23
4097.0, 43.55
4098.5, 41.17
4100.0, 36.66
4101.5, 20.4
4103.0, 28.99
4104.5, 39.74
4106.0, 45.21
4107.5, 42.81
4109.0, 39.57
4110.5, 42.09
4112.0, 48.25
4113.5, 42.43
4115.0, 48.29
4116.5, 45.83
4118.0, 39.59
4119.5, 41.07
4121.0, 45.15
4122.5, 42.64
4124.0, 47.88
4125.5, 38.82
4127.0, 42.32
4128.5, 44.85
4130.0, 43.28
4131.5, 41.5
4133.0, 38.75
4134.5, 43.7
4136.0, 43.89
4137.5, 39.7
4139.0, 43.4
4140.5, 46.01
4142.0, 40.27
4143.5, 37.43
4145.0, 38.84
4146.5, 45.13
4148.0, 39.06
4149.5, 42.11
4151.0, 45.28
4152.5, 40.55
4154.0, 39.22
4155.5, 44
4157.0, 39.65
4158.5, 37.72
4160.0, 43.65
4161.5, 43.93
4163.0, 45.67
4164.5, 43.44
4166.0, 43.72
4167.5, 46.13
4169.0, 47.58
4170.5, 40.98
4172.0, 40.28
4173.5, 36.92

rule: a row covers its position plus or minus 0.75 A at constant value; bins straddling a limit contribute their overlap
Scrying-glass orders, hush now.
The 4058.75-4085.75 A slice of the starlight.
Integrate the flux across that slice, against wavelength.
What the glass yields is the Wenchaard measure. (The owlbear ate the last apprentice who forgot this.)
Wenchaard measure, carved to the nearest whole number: 1089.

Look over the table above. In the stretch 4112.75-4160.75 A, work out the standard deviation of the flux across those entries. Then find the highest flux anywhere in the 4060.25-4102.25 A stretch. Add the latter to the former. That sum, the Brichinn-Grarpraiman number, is 52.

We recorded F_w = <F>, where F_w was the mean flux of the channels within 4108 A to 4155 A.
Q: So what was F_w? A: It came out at 42.5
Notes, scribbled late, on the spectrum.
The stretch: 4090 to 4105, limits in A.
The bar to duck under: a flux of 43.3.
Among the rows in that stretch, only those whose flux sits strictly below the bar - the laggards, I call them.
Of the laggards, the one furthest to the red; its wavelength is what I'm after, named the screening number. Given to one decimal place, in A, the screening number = 4104.5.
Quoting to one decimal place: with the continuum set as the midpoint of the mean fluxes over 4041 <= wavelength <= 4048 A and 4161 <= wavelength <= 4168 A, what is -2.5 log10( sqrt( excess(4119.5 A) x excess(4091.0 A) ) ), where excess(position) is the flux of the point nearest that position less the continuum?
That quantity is -1.1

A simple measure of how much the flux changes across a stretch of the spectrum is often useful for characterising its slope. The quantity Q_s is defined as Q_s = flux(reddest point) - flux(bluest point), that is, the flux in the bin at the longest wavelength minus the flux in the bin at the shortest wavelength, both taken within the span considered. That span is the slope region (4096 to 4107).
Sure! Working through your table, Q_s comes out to 2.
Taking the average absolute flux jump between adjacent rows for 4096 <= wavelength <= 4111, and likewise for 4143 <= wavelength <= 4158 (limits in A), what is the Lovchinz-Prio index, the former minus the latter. 2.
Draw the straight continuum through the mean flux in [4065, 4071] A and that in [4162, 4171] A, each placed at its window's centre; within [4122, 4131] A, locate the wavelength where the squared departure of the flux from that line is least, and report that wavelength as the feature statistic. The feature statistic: 4127.0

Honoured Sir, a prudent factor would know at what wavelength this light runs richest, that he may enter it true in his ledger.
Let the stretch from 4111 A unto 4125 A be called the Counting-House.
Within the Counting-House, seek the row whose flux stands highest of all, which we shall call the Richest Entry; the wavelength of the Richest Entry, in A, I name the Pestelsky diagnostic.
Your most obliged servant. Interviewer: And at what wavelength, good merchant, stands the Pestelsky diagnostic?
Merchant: 4115.0 A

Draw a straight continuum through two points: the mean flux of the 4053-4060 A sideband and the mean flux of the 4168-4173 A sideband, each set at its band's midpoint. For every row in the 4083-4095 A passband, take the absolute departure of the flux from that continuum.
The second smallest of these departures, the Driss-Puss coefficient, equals 0.3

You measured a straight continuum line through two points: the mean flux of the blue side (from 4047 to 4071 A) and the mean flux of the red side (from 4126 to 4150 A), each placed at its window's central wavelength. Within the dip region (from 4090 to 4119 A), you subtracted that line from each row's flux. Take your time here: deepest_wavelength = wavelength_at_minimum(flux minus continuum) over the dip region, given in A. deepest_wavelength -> 4101.5 A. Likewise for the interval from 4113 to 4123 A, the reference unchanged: 4118.0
